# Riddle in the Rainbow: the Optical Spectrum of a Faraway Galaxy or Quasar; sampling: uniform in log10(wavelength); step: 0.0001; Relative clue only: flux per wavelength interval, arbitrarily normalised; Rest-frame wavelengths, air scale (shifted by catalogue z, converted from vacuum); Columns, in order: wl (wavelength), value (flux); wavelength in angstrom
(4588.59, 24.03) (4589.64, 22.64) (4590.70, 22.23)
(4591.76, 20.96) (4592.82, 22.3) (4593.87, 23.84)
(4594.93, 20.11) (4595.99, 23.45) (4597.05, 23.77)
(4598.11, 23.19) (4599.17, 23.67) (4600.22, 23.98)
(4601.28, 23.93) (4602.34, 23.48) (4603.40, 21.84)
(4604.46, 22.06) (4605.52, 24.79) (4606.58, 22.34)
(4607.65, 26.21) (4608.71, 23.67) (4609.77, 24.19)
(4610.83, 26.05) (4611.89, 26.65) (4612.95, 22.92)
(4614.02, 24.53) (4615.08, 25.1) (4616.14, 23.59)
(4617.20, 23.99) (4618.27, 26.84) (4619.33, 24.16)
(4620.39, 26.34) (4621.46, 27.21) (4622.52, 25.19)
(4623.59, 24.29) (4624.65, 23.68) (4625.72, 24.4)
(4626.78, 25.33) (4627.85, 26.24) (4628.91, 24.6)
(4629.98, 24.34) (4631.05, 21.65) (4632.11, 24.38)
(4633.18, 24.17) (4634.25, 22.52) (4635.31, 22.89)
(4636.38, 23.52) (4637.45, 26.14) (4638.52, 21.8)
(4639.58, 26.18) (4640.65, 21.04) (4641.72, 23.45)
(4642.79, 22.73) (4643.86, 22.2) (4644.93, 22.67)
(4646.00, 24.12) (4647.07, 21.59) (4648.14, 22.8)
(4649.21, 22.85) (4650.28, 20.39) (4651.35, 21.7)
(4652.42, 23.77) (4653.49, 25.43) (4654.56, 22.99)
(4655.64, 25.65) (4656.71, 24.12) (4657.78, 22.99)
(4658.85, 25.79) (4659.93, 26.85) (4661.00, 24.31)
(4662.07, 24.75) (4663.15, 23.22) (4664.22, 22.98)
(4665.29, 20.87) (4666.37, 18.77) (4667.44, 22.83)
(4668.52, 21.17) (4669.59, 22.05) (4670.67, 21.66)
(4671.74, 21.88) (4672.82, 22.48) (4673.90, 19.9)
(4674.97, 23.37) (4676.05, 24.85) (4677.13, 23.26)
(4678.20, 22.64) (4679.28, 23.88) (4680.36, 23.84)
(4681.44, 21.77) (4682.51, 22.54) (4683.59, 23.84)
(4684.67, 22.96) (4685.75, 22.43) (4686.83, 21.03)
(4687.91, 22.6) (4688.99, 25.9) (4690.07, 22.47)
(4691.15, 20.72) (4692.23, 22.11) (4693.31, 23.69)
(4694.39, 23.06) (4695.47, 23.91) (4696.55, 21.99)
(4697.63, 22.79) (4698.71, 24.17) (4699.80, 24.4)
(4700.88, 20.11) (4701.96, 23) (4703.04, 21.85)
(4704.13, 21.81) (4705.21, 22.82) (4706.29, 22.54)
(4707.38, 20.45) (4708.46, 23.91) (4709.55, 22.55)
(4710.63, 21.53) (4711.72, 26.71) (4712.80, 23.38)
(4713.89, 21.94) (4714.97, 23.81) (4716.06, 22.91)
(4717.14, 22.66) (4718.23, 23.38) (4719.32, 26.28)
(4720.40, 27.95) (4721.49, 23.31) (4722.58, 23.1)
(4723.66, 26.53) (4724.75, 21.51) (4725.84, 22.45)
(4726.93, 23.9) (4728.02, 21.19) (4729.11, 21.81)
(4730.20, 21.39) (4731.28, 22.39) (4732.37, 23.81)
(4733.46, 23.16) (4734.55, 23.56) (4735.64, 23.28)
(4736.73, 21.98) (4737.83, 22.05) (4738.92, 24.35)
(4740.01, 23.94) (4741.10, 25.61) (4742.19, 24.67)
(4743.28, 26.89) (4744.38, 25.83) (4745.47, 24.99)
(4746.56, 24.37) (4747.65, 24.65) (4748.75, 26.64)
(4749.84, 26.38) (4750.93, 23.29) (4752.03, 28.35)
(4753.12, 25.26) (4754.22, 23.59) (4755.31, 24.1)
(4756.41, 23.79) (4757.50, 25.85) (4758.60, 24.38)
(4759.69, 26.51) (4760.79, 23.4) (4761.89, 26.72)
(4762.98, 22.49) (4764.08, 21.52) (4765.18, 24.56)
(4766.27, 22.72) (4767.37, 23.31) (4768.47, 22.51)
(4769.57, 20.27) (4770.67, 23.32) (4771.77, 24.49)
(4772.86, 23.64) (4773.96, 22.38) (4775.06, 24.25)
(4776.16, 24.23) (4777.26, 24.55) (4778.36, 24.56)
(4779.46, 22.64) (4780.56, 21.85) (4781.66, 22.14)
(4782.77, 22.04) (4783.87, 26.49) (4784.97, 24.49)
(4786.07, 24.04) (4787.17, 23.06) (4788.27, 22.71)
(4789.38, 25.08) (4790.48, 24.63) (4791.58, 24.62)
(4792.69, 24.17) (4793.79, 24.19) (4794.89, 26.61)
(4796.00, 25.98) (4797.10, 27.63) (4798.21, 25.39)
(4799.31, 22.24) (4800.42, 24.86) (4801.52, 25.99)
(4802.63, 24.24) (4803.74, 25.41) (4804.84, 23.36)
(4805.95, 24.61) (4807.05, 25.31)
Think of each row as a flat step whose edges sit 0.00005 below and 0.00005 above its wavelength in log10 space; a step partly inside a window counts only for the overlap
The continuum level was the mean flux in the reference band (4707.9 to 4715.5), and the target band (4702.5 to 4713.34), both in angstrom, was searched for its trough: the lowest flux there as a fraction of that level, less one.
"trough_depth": -0.13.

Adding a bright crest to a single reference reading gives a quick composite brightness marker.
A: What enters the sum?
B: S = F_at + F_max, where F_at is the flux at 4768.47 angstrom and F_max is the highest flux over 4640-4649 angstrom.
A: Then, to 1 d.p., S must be 46.6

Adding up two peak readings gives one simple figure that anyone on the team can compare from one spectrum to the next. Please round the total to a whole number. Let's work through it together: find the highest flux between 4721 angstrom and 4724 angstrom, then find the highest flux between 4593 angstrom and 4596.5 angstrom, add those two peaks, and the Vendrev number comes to 50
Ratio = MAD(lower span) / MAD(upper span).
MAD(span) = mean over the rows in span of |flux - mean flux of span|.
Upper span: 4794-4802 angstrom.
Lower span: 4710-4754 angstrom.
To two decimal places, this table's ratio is 1.32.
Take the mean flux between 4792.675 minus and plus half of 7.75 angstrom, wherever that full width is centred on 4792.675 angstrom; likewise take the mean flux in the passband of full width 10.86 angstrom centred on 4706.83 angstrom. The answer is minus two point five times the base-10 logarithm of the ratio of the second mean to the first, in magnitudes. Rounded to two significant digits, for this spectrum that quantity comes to 0.11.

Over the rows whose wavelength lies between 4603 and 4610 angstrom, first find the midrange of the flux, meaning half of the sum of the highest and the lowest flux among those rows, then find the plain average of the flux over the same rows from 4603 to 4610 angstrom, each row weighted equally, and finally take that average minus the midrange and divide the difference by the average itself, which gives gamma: -0.019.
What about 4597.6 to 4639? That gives -0.007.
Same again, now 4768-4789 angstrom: -0.001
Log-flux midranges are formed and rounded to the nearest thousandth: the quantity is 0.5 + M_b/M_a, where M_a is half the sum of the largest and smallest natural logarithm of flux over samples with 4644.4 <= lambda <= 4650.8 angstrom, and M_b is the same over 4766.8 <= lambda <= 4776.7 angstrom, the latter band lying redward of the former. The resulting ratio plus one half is 1.502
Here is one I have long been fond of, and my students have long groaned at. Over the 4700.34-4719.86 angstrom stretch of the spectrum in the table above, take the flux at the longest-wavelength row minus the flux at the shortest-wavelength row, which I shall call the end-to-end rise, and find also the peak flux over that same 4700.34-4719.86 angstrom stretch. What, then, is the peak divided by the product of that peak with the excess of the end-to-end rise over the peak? -0.049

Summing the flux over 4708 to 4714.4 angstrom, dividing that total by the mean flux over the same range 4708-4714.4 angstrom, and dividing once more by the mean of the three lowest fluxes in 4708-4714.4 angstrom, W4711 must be 0.273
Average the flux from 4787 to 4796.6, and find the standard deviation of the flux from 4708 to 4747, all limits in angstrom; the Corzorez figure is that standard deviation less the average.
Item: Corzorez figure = -22.9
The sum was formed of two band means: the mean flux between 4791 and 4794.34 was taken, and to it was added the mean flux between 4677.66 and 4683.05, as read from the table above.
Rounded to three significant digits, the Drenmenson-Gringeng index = 47.3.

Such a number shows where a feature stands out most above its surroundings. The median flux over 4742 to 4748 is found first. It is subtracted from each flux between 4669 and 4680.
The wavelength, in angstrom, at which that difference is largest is 4676.05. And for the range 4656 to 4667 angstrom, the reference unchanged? 4659.93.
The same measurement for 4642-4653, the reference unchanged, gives 4646.00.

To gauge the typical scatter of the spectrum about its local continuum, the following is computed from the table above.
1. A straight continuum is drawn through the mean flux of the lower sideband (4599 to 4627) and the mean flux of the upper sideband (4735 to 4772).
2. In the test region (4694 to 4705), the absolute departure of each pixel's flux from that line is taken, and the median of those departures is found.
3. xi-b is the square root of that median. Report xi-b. 1.21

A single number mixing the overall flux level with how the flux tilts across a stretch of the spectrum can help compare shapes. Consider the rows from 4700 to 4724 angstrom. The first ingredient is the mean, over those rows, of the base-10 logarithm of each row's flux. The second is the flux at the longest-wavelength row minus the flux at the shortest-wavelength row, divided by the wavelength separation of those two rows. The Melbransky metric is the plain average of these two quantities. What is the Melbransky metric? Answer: 0.824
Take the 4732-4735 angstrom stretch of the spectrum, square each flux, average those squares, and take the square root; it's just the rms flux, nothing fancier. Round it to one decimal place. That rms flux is 23.5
